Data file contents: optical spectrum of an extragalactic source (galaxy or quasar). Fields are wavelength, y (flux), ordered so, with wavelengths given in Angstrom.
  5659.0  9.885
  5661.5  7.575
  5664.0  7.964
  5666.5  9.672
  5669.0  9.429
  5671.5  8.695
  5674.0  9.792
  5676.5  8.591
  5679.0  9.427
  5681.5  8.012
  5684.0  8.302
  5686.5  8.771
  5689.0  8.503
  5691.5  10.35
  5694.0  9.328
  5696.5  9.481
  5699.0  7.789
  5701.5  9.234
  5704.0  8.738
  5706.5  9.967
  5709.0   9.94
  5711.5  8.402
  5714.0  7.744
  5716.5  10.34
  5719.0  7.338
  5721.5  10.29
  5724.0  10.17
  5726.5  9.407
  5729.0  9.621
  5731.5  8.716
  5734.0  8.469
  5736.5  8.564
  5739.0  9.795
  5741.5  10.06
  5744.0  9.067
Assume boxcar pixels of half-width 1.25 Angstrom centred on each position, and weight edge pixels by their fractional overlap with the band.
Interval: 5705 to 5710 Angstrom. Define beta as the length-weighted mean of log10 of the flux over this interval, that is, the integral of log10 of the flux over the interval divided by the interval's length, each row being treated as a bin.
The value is 0.995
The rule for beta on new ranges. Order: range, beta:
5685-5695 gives 0.963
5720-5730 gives 0.991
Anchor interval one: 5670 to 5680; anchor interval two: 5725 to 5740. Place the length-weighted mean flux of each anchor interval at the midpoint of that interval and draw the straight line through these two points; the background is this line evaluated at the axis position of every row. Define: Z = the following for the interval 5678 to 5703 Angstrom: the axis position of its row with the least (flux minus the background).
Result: 5699.0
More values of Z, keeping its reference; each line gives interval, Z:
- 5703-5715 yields 5714.0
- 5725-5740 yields 5734.0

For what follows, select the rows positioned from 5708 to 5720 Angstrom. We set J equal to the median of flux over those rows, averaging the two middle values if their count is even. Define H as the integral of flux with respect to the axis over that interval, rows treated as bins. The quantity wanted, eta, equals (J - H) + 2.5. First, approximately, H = 105.1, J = 8.4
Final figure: -94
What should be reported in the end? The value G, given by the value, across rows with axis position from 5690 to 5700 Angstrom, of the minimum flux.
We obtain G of 7.789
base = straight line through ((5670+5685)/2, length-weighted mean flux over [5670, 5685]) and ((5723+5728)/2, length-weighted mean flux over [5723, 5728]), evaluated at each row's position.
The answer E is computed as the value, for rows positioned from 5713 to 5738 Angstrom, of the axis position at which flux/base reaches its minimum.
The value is 5719.0 Angstrom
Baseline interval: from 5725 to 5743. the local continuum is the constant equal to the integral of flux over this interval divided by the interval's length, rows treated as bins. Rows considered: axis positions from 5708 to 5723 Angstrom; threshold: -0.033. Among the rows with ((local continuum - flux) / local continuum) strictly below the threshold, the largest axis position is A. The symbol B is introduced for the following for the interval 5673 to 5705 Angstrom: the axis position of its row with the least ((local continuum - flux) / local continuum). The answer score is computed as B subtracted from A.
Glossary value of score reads 30.0 Angstrom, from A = 5721.5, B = 5691.5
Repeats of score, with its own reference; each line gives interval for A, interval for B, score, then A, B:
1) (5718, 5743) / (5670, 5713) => 50.0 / 5741.5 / 5691.5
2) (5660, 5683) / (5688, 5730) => -17.5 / 5674.0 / 5691.5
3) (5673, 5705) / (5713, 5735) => -25.0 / 5691.5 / 5716.5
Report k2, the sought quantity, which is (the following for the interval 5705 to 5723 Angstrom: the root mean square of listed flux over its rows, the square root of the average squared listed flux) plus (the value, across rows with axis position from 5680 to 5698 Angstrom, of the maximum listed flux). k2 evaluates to 19.6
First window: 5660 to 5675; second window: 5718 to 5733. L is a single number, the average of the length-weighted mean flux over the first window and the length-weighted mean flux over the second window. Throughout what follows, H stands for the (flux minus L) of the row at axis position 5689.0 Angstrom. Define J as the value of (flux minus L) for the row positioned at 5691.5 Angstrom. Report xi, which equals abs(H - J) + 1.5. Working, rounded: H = -0.6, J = 1.3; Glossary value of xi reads 3.3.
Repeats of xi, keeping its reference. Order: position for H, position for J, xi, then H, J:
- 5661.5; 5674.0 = 3.7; -1.5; 0.7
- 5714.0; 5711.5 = 2.2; -1.3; -0.7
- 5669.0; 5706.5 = 2.0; 0.4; 0.9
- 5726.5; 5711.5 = 2.5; 0.3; -0.7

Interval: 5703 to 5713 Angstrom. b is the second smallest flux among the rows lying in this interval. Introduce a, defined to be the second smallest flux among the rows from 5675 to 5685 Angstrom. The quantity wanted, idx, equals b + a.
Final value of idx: 17.0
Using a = 8.302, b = 8.738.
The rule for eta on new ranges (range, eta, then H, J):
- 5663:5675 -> -98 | 109.4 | 9.4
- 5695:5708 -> -106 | 117.8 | 9.2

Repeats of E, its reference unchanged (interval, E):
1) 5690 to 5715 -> 5714.0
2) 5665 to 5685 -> 5681.5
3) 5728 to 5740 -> 5734.0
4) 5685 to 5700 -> 5699.0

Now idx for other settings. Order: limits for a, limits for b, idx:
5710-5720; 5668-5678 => 16.4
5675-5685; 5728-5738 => 16.9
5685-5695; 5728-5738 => 17.3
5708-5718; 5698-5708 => 17.1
